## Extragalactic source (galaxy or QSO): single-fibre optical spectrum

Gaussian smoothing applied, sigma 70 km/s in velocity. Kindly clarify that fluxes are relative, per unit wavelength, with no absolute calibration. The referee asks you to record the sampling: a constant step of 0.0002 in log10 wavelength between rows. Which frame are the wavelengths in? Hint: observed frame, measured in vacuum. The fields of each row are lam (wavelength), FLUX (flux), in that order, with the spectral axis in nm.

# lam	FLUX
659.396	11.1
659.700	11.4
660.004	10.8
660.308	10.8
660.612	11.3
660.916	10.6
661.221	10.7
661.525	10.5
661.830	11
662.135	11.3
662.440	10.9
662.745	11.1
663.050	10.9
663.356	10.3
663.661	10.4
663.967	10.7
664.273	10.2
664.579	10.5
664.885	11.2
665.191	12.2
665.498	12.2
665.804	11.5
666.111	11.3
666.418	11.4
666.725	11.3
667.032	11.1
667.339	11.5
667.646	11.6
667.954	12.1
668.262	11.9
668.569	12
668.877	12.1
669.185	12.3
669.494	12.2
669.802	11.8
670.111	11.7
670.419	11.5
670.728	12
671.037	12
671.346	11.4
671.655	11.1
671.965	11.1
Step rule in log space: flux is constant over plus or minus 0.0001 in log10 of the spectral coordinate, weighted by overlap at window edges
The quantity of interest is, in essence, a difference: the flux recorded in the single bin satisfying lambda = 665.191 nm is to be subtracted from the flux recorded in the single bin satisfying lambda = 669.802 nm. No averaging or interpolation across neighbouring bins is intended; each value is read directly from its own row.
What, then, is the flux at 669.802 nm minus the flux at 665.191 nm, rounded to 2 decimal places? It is -0.40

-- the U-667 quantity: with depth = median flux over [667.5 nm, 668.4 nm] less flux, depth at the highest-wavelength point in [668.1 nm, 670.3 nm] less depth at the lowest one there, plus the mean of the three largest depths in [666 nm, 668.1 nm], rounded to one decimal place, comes 0.9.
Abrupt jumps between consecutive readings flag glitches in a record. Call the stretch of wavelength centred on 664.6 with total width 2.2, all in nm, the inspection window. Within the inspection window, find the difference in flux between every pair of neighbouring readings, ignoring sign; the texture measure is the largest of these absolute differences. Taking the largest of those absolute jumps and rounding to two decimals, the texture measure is 1.00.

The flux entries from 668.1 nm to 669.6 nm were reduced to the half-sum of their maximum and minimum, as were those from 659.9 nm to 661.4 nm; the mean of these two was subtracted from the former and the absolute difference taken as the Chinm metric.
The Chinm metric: 0.6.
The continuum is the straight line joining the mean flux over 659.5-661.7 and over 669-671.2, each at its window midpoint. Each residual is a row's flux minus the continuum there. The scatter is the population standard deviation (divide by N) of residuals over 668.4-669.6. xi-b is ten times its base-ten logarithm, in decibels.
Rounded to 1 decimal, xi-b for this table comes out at -10.7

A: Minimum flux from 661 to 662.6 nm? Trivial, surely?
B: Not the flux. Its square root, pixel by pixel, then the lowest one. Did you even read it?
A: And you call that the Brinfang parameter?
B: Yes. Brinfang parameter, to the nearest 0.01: 3.24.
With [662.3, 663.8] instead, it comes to 3.21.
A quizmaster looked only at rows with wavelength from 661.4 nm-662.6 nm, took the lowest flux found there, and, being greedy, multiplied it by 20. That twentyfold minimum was 210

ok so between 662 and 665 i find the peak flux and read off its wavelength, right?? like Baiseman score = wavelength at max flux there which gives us 662.135 nm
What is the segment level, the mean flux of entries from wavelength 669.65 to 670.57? 11.7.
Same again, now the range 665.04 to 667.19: 11.6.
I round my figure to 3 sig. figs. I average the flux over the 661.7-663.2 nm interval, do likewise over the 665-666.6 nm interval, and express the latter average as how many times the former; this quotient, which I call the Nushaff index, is 1.06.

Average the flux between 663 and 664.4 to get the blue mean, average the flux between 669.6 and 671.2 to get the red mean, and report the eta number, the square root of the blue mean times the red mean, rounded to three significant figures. 11.1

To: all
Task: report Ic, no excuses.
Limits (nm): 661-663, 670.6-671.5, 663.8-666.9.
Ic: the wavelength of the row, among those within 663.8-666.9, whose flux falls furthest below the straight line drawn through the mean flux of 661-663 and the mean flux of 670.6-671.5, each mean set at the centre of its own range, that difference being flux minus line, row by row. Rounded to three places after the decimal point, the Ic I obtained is 664.273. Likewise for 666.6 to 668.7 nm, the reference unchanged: 667.032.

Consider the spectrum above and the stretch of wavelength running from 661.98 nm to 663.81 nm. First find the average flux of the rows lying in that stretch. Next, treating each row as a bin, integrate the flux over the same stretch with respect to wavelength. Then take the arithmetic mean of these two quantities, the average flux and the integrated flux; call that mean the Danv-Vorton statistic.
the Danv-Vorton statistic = 15.3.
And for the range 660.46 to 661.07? 8.8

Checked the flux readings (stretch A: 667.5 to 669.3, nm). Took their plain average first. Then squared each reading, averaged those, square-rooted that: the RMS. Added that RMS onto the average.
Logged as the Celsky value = 24.0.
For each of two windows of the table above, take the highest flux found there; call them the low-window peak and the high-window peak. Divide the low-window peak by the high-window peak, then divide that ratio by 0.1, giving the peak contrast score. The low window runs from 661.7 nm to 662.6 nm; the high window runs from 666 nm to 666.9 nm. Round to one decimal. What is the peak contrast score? 9.9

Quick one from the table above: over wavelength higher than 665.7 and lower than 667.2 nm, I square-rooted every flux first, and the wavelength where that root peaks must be 665.804 nm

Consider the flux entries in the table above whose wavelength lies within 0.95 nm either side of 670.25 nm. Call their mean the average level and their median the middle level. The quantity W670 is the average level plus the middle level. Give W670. 23.8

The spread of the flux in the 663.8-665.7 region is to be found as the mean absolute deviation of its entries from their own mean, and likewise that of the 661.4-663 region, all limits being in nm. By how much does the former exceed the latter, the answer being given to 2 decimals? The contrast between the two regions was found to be 0.49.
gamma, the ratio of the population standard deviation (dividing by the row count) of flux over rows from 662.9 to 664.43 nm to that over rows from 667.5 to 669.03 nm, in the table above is 1.4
